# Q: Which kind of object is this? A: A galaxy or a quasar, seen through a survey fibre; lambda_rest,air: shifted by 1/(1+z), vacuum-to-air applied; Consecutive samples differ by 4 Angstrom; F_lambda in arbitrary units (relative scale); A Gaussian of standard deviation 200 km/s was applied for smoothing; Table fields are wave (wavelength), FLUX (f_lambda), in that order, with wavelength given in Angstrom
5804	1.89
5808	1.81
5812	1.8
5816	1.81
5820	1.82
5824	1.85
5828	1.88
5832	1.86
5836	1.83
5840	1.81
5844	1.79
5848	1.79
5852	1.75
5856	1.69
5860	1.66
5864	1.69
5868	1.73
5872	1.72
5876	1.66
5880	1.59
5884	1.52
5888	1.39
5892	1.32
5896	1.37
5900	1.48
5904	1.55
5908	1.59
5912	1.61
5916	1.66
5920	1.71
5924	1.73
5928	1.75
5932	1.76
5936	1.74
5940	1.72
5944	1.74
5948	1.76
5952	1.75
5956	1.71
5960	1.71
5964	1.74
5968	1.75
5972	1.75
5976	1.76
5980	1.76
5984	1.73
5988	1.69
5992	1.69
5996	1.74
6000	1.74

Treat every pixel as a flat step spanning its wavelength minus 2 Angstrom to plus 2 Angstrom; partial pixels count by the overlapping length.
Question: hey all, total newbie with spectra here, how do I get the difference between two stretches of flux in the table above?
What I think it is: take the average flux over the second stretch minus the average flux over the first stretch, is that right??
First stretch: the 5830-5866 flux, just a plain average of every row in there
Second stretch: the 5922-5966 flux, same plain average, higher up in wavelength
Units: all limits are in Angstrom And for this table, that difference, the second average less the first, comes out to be -0.03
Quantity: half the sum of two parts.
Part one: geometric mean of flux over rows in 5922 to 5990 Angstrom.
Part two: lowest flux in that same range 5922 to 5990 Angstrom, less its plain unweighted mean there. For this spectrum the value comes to 0.84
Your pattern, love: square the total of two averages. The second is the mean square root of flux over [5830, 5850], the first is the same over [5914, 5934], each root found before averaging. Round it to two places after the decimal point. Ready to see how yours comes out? 7.07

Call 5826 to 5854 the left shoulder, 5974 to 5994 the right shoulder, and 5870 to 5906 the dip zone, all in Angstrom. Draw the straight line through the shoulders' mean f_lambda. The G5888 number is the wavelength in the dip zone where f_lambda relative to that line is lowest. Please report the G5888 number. 5892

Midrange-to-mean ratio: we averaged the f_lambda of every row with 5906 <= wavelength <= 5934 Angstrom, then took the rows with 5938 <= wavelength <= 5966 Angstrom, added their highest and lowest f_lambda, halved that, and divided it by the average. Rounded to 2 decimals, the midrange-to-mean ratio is 1.03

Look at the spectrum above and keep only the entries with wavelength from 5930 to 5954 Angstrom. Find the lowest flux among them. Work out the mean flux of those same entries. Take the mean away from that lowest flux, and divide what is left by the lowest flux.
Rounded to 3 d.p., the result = -0.015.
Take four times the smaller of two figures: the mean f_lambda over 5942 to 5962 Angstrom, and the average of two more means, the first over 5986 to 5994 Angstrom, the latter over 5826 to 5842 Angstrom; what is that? 6.9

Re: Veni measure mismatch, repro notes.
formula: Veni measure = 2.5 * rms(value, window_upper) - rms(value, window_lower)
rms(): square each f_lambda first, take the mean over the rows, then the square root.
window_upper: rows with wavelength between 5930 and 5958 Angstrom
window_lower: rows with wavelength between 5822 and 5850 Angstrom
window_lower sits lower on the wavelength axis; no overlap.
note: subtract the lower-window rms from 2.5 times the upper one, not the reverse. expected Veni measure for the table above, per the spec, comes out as 2.52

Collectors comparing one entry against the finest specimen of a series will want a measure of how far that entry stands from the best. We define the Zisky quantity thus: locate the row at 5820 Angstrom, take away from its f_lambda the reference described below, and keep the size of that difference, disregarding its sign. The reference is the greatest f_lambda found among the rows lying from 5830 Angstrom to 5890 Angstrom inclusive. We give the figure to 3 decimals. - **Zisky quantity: 0.040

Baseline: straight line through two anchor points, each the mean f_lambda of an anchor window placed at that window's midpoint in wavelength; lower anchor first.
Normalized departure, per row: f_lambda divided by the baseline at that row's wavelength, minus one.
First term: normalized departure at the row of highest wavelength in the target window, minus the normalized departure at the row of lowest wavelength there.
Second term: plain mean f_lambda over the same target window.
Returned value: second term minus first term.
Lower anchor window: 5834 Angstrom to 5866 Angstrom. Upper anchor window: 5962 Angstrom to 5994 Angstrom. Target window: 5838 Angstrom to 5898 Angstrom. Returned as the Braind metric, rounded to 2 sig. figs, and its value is 1.9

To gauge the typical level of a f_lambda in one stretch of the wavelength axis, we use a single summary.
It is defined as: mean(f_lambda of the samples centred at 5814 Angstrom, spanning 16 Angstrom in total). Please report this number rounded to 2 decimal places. 1.81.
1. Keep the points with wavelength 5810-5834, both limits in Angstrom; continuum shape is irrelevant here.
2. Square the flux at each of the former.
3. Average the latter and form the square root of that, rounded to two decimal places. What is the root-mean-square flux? 1.84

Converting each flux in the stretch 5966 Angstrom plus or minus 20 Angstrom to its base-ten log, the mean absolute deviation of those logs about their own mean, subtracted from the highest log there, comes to 0.242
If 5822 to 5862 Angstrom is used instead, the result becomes 0.261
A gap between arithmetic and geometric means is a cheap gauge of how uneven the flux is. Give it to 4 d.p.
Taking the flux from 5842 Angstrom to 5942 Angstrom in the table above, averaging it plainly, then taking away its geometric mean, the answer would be 0.0055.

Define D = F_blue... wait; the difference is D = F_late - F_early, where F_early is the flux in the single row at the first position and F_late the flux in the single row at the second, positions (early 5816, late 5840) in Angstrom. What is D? 0.000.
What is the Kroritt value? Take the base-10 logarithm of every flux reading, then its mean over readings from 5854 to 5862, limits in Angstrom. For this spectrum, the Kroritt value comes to 0.224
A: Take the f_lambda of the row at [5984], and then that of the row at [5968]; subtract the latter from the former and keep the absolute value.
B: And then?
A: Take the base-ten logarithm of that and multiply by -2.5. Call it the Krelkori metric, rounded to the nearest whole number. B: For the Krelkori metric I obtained 4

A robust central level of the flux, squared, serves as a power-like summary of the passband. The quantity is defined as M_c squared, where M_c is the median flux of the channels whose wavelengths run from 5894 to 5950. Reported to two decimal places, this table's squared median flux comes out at 2.94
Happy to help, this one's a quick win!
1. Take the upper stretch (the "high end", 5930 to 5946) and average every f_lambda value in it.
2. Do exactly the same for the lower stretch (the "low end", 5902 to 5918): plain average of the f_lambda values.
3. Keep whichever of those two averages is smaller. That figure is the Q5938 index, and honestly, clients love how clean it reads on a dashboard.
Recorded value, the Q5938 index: 1.60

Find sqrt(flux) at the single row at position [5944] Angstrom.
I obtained 1.32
